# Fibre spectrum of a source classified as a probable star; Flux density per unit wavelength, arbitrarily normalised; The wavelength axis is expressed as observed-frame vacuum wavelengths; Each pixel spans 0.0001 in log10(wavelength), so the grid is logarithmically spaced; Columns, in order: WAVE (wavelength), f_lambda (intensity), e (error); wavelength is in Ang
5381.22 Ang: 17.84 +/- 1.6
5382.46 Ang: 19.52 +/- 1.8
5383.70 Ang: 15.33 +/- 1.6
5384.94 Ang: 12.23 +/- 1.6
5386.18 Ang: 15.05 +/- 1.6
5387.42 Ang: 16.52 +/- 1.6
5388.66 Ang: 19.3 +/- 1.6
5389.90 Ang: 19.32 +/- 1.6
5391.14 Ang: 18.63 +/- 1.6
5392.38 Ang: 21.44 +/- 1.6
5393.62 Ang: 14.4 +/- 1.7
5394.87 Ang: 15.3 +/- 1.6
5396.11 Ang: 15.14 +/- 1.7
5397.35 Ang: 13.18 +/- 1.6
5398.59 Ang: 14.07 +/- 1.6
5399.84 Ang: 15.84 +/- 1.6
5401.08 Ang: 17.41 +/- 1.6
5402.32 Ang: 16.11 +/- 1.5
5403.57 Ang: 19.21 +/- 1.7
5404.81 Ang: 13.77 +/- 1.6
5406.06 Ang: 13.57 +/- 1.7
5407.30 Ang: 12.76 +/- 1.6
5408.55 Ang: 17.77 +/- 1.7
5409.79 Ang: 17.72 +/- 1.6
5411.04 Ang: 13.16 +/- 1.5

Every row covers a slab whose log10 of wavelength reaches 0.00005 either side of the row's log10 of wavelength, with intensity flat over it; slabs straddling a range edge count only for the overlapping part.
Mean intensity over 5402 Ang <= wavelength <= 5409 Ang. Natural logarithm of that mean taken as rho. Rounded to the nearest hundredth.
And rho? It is 2.74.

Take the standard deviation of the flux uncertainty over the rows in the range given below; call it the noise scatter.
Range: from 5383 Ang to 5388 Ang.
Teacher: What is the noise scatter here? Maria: 0.00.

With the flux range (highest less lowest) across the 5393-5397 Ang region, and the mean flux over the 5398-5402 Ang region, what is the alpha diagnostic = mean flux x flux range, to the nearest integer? 14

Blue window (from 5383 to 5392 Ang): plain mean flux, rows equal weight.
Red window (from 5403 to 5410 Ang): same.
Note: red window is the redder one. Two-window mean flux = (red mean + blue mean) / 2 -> 16.2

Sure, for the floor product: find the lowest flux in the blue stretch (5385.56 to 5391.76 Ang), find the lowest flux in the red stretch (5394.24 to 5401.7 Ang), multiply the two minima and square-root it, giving 14.1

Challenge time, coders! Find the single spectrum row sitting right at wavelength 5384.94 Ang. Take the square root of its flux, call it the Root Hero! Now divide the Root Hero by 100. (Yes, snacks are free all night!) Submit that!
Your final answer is 0.035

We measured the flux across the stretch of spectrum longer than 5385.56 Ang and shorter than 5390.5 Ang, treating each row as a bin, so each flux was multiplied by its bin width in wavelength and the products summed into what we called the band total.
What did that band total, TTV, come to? 87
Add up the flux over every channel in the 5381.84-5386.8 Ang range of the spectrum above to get 62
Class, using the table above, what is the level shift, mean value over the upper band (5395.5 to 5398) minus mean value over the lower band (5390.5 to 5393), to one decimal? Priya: -5.9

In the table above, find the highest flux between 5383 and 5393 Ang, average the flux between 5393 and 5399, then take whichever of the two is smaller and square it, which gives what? 208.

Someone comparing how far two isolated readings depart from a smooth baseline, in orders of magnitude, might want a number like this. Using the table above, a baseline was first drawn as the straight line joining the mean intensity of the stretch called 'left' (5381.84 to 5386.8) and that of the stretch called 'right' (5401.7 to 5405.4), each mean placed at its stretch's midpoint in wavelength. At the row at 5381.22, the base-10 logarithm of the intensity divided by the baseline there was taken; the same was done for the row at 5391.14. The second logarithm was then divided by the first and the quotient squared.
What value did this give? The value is 1.2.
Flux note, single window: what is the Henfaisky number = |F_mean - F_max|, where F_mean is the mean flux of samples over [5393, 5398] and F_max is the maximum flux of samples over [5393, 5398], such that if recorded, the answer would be 0.8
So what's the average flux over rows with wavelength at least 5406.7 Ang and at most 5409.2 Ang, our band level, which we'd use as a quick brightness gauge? 15.3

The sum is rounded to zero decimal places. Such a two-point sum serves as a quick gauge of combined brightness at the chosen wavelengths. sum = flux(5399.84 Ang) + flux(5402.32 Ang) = 32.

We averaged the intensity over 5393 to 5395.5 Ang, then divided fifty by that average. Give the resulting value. 3.37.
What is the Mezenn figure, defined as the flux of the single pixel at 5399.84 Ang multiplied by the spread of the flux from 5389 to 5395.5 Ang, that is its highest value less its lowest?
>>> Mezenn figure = 112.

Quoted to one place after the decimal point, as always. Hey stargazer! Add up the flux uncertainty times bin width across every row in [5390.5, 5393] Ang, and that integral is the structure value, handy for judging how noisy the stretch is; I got 4.0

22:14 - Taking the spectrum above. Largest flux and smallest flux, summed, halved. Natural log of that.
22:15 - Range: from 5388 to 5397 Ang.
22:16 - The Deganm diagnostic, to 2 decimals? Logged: 2.89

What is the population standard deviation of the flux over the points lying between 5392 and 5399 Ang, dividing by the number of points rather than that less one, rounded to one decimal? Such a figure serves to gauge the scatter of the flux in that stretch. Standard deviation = 2.7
